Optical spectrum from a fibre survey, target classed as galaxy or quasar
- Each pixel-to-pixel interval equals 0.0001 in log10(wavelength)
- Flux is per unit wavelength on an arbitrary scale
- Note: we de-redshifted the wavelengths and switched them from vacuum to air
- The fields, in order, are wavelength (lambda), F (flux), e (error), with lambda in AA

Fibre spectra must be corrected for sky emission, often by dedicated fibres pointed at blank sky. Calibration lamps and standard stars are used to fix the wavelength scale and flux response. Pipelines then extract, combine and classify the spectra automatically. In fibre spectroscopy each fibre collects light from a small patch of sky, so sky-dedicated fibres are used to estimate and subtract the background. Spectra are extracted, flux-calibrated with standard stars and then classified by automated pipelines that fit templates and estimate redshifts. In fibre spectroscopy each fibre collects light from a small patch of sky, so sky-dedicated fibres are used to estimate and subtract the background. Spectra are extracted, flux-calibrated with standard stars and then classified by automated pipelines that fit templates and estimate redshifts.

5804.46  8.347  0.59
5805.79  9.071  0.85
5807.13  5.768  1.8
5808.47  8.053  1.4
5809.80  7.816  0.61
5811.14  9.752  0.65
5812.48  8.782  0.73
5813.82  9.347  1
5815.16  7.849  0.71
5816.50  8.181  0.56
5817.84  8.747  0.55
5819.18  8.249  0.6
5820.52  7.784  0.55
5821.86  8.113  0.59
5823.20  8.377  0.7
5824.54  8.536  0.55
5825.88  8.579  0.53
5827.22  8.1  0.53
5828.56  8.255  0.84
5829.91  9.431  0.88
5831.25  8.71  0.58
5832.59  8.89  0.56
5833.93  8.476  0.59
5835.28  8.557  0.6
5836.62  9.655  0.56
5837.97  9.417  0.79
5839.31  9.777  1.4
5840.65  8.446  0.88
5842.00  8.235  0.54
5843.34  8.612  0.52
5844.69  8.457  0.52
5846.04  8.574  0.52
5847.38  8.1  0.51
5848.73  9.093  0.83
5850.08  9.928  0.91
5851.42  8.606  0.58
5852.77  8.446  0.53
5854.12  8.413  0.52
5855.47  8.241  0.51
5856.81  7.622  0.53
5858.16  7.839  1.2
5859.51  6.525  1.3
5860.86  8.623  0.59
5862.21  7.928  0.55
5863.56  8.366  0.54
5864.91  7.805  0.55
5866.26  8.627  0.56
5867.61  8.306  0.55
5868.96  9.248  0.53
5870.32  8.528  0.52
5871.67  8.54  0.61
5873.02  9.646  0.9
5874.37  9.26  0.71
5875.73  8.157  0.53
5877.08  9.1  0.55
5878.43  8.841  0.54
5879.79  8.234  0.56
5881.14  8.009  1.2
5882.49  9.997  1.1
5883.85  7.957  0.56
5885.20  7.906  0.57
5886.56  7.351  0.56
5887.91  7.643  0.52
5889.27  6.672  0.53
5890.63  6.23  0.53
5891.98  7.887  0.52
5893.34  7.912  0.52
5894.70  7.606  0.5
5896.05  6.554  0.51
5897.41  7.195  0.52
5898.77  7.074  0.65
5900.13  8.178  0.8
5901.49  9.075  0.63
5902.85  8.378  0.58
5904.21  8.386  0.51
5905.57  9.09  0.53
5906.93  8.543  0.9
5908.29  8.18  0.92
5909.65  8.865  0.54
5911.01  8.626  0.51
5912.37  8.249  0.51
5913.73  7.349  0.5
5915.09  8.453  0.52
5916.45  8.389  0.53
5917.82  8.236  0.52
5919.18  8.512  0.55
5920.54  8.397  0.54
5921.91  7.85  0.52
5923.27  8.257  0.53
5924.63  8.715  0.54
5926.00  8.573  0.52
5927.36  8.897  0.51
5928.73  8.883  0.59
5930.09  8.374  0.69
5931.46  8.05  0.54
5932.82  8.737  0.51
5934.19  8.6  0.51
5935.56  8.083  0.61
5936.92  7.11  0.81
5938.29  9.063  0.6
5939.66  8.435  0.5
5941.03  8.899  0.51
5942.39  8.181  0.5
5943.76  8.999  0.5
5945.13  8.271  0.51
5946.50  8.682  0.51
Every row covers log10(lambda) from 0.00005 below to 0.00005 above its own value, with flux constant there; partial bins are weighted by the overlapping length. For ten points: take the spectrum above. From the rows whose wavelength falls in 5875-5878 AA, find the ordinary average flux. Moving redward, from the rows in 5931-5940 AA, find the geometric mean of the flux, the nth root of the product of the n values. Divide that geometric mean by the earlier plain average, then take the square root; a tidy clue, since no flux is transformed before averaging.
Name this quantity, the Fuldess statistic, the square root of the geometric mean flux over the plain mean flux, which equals 0.98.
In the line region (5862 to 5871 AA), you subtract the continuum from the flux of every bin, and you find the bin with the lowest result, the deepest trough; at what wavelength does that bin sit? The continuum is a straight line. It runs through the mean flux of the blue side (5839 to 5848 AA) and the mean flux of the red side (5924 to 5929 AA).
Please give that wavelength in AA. 5864.91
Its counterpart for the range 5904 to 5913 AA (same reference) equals 5908.29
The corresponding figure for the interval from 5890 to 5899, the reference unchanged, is 5890.63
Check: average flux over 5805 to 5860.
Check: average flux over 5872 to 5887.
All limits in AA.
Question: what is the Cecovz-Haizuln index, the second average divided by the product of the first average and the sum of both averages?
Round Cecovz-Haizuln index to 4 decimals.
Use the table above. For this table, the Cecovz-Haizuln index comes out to 0.0594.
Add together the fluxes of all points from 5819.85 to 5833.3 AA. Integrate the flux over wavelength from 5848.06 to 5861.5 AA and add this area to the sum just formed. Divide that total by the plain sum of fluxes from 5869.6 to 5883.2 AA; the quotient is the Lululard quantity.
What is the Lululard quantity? 2.23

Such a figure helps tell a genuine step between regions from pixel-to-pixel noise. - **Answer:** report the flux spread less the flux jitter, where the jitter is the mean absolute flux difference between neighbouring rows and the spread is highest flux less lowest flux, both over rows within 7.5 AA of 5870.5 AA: 1.1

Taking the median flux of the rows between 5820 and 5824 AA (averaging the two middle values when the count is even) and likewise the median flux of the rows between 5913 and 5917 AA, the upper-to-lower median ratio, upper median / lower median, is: 1.03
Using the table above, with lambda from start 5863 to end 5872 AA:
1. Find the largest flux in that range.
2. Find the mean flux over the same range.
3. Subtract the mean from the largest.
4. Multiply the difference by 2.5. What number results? 1.9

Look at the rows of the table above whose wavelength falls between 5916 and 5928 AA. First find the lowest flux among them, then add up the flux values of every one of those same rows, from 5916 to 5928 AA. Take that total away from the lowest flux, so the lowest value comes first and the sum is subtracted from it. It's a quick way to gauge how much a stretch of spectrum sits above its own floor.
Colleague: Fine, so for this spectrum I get -68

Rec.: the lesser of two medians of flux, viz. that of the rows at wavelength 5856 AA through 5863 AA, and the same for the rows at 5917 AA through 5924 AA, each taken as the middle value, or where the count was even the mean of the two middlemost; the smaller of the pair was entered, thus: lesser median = 7.8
